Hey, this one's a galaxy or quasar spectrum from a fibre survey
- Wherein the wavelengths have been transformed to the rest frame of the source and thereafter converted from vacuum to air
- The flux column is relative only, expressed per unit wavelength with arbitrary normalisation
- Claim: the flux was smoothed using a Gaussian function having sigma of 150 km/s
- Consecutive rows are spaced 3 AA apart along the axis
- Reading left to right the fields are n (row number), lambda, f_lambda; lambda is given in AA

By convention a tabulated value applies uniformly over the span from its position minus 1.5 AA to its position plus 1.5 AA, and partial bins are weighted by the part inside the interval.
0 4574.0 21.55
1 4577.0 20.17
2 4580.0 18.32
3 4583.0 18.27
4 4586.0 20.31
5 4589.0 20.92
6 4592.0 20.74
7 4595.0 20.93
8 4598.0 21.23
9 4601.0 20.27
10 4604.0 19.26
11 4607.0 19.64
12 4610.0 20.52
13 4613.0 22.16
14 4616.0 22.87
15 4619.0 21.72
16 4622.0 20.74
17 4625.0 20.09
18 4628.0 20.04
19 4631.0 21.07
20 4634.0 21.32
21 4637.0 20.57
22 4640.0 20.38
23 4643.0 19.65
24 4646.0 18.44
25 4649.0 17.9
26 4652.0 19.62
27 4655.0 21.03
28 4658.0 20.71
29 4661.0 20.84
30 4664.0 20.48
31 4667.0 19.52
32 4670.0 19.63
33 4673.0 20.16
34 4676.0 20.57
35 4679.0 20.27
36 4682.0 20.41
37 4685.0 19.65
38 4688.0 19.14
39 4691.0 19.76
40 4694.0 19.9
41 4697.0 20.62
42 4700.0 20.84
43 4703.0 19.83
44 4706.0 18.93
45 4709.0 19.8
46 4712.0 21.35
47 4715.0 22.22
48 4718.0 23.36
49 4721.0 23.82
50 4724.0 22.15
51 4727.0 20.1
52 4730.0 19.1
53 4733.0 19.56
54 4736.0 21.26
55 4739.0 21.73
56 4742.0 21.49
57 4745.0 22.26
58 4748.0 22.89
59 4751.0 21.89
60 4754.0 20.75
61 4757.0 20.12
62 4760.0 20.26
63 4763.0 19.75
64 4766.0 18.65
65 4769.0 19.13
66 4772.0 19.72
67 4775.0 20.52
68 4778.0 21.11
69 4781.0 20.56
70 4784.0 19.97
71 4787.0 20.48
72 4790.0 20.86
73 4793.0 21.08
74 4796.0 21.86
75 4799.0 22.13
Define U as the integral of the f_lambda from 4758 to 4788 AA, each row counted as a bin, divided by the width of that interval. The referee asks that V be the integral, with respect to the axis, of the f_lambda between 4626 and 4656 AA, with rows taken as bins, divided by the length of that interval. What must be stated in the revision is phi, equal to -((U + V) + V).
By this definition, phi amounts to -60.0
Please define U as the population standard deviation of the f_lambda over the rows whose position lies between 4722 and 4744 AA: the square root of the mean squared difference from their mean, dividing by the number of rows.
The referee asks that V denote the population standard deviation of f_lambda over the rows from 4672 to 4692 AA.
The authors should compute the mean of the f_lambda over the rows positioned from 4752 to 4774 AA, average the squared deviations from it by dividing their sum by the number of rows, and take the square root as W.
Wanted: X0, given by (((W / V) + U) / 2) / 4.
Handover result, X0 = 0.312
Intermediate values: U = 1.1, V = 0.5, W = 0.7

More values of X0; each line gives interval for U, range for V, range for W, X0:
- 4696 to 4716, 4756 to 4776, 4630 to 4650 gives 0.376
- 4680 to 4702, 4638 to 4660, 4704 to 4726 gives 0.262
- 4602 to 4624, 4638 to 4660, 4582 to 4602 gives 0.260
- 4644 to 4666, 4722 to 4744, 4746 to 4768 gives 0.294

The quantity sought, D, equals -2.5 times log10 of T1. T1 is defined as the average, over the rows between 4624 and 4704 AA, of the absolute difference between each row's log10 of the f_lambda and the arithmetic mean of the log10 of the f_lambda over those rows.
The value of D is 4.7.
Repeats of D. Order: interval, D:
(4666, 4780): 4.2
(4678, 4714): 4.8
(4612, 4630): 4.2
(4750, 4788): 4.7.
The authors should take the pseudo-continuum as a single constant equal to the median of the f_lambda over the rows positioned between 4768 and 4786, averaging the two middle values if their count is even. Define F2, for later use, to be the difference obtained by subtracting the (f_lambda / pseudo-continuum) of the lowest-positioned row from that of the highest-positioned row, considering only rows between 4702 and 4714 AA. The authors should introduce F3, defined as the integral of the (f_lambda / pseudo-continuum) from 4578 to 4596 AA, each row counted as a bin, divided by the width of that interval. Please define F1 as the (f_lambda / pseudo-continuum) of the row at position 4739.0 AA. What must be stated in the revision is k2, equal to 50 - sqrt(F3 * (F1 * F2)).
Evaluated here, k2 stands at 49.72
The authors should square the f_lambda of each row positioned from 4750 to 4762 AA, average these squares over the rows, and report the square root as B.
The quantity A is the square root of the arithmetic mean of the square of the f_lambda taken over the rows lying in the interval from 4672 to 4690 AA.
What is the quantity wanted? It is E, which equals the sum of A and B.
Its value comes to 40.8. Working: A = 20.0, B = 20.8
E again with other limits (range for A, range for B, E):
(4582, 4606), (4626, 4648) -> 40.5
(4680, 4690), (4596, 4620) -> 40.7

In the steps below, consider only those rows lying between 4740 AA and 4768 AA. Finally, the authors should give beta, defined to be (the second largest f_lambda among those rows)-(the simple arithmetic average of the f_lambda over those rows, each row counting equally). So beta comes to 1.36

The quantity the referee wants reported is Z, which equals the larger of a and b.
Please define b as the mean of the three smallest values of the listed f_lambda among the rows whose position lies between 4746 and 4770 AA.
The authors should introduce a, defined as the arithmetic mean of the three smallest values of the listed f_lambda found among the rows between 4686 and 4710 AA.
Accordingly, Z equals 19.3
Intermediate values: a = 19.3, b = 19.2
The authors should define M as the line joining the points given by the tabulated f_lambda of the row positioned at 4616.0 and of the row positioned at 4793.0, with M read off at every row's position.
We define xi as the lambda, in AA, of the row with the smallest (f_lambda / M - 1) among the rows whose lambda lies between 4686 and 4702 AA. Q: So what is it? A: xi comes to 4688.0 AA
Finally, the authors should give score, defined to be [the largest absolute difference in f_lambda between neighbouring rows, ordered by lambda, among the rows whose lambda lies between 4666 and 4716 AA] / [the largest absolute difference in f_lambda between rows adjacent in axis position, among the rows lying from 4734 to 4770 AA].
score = 1.4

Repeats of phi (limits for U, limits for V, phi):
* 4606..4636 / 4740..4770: -62.6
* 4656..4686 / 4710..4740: -63.1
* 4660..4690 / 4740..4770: -61.6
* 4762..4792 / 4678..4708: -60.0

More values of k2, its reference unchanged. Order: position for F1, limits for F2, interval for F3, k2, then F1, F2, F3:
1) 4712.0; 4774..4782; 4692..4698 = 49.95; 1.05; 0.002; 1.00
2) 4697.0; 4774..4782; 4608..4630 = 49.95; 1.02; 0.002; 1.04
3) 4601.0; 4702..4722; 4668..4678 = 49.56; 1.00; 0.197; 0.99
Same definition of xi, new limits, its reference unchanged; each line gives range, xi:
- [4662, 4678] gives 4667.0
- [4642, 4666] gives 4649.0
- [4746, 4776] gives 4766.0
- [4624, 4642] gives 4628.0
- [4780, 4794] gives 4784.0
